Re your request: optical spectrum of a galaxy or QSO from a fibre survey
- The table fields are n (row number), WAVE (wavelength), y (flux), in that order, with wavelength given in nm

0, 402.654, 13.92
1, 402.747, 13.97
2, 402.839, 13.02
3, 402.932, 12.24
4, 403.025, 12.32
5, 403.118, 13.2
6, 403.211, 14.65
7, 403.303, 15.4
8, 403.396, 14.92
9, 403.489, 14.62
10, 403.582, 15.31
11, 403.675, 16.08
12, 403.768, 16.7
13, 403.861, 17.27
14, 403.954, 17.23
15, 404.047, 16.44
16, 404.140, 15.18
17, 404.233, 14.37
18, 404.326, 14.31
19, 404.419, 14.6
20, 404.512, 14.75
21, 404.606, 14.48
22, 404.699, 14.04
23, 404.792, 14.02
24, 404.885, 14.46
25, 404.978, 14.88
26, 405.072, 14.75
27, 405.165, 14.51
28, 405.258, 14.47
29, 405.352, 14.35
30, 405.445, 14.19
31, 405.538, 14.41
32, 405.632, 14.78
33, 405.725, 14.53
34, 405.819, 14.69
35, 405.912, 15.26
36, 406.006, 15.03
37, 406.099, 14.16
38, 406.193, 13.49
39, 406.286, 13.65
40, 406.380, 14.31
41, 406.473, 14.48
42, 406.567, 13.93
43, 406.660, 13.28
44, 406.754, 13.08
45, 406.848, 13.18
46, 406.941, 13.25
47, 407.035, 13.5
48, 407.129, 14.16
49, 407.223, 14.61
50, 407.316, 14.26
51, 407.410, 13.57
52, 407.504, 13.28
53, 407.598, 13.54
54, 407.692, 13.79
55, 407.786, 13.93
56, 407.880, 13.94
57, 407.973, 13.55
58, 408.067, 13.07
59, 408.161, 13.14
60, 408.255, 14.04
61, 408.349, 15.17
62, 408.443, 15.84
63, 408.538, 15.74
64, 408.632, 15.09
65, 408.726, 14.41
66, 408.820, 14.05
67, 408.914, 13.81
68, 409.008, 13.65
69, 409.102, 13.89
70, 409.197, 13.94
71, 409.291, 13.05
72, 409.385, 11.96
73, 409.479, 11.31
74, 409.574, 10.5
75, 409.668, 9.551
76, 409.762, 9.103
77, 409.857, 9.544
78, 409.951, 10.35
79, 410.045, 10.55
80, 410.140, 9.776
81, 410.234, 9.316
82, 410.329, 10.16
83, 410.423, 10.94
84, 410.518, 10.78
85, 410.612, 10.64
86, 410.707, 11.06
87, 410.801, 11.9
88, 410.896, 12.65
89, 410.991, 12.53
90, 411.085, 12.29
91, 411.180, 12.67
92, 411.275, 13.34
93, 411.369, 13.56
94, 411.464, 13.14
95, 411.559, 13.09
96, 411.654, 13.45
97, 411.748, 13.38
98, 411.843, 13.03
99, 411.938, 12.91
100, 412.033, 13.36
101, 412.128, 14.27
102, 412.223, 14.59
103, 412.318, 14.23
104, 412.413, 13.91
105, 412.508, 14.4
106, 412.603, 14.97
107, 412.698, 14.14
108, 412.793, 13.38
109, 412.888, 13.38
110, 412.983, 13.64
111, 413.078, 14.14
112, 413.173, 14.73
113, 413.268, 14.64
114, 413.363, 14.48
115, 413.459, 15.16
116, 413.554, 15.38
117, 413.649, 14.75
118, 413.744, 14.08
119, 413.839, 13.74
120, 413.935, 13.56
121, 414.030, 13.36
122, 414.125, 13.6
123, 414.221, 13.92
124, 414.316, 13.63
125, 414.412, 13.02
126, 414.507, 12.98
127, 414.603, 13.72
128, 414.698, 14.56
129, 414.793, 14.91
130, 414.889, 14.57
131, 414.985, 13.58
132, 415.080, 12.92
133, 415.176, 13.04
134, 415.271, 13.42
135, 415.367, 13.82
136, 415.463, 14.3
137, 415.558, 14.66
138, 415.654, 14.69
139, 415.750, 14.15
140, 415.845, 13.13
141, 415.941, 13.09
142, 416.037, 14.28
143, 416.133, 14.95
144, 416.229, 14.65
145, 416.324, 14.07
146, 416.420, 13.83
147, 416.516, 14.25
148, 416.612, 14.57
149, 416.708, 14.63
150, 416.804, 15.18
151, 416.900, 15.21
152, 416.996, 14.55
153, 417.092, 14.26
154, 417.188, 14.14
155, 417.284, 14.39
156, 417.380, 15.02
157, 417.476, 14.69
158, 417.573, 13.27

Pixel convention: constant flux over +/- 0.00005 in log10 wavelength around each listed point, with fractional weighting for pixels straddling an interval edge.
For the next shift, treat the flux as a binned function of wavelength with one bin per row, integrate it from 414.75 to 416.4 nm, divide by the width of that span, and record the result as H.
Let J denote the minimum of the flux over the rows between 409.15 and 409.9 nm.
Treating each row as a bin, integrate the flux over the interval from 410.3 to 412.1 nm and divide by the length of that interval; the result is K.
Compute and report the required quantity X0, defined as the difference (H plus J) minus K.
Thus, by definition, 10.7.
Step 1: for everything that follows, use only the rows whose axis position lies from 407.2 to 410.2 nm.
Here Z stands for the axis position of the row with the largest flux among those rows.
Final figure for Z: 408.443 nm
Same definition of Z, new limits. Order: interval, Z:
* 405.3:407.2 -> 405.912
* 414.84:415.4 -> 414.889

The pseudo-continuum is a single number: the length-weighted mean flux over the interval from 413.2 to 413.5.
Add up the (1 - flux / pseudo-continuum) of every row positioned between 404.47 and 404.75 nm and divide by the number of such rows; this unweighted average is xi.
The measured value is 0.02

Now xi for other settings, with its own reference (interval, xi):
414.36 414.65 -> 0.10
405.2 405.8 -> 0.02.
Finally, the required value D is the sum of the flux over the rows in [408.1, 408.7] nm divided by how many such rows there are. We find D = 14.8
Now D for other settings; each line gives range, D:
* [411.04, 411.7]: 13.1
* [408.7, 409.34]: 13.8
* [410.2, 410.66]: 10.4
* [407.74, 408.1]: 13.6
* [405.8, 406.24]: 14.5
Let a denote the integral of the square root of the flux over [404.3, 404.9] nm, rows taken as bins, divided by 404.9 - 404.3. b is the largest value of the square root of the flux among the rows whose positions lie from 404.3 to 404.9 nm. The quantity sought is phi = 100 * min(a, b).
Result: 379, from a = 3.79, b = 3.84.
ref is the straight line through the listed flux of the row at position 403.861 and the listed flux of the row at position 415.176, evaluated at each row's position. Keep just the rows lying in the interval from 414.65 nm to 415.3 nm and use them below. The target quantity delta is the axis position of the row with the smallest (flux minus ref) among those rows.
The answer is 415.080 nm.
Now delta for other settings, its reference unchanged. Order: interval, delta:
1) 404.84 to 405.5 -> 405.445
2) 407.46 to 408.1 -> 407.504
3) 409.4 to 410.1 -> 409.762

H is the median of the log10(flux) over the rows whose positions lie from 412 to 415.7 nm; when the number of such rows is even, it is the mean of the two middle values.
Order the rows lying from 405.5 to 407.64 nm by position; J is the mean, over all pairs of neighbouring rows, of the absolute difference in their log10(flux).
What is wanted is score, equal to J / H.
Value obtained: 0.0105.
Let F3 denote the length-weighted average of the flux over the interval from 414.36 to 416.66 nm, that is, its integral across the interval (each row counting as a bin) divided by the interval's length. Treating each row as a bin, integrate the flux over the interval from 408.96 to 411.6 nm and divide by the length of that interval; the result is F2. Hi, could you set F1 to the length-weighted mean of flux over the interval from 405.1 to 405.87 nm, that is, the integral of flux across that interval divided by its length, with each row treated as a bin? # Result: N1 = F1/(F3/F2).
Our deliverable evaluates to 12.1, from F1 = 14.5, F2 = 11.6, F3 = 14.0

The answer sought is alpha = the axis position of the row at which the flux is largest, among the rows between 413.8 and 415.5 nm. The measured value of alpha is 414.793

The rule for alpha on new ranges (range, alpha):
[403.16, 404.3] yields 403.861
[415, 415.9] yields 415.654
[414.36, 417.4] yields 416.900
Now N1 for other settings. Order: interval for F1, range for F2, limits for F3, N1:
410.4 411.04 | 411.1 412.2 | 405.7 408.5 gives 10.9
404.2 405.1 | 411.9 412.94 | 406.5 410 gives 15.2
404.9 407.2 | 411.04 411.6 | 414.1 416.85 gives 13.2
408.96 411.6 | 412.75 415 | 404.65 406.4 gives 11.3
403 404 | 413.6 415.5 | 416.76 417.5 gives 14.4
